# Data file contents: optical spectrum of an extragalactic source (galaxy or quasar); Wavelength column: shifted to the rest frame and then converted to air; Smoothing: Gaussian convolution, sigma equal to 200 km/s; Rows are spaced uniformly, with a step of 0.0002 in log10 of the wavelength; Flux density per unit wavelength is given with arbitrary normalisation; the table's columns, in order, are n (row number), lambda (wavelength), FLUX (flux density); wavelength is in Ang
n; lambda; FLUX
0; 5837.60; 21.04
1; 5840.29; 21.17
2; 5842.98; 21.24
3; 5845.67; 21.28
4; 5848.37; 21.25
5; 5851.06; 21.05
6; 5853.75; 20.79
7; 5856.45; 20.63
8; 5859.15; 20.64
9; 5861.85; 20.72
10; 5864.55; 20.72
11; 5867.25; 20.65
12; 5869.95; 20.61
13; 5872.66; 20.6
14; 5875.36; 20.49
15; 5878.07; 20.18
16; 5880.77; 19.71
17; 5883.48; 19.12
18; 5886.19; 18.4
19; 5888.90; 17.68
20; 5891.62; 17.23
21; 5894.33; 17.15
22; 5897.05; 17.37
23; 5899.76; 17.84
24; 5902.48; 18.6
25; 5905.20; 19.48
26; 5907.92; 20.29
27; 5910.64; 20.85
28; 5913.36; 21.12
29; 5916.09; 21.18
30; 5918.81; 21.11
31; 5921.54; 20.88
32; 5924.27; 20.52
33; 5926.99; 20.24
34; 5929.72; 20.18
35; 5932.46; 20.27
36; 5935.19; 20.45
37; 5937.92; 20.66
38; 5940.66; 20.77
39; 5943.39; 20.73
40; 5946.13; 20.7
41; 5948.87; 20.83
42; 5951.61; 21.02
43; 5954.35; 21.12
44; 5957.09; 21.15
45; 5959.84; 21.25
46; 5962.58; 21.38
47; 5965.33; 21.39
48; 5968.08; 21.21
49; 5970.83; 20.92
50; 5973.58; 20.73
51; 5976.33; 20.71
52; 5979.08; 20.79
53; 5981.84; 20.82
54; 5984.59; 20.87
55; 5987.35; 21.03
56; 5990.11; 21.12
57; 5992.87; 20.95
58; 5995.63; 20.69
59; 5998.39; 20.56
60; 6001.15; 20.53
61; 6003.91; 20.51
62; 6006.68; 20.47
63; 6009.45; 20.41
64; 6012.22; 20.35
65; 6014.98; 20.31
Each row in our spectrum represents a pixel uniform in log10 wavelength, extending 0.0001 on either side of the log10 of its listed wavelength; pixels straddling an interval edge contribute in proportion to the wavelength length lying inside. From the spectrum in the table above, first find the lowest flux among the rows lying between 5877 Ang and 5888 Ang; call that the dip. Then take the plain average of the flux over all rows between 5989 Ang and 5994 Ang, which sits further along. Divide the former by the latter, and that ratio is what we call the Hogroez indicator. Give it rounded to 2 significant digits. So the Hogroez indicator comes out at 0.87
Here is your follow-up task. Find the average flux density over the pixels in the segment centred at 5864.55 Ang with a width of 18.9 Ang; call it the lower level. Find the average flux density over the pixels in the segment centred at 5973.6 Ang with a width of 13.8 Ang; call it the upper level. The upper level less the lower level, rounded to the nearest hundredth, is 0.22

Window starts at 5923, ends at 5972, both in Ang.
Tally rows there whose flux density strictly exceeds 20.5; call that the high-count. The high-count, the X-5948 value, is 14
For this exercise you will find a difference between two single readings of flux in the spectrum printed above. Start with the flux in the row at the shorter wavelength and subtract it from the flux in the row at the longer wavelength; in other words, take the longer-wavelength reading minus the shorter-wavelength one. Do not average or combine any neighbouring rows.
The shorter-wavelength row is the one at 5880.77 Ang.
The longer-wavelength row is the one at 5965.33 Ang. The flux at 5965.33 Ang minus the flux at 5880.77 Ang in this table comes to 1.7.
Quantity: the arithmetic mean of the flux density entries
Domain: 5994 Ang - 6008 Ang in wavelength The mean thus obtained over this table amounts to 20.6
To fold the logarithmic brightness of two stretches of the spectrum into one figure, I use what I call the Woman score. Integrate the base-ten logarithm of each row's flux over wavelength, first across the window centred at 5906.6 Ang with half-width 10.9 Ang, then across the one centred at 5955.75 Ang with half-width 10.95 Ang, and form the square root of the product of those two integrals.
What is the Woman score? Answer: 28.57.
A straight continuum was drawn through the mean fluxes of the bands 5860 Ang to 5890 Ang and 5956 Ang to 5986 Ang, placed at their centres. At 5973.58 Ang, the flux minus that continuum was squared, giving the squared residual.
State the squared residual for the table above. 0.10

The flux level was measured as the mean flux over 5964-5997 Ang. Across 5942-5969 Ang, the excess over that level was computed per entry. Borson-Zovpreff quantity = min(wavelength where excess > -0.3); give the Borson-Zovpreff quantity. 5943.39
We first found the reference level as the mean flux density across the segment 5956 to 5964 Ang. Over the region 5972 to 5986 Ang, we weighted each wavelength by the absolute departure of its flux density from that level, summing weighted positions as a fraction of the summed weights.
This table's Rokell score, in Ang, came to 5978.6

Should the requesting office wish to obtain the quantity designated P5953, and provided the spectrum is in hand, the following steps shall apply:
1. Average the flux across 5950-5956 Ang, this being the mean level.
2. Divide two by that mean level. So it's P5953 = 0.0949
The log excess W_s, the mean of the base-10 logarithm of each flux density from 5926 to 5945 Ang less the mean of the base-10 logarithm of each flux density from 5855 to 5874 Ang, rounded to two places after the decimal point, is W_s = 0.00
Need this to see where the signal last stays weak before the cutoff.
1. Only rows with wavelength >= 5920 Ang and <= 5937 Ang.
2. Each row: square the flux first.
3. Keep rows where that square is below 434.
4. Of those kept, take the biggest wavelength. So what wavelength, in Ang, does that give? 5935.19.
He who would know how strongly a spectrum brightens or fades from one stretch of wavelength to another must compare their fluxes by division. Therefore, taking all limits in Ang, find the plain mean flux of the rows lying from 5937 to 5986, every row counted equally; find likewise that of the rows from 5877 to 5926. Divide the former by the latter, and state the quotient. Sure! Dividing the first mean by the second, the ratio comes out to 1.08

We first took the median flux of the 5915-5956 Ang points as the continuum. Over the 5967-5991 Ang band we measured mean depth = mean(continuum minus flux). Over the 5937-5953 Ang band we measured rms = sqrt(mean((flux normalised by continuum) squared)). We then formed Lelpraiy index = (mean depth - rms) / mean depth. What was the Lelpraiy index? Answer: 7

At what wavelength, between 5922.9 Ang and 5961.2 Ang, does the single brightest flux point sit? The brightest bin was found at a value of 5959.84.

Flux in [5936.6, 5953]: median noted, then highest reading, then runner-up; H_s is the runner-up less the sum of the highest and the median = -20.94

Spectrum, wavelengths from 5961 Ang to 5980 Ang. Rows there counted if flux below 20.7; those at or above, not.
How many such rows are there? 0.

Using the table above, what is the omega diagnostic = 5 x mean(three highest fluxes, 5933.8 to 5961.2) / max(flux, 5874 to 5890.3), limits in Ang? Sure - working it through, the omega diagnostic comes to 5.17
